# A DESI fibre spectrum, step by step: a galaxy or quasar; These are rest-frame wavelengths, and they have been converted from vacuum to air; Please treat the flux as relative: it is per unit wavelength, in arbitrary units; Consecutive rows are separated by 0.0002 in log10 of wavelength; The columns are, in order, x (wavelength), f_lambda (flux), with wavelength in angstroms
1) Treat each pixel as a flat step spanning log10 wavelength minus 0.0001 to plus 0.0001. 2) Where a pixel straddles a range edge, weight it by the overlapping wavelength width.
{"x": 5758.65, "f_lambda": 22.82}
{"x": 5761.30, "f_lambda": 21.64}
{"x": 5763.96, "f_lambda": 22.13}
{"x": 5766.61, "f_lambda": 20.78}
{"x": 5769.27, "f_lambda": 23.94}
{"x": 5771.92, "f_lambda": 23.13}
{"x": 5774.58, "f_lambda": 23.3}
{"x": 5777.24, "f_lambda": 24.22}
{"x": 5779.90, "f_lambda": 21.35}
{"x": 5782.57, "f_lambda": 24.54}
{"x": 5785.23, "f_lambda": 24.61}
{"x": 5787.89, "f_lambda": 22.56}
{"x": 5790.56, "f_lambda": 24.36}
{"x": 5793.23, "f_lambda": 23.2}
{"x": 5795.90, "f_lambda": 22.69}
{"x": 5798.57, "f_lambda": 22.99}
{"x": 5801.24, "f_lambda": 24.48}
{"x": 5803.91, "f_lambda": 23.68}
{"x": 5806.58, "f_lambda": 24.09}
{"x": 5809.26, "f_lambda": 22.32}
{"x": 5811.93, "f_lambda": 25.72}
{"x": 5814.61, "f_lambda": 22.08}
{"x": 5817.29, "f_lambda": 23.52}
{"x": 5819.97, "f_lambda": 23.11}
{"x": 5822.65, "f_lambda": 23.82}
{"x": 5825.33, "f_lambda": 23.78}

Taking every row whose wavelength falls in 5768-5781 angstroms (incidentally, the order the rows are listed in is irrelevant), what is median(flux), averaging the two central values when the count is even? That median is 23.3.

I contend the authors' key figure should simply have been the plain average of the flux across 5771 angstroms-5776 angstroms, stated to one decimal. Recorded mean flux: 23.2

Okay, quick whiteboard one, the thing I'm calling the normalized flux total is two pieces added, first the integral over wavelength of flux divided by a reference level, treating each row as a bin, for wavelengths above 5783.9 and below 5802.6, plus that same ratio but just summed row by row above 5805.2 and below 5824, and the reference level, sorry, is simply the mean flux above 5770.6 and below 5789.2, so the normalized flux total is 25.9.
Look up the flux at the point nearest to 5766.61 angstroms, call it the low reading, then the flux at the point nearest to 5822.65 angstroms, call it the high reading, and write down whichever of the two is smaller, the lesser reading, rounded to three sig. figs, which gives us 20.8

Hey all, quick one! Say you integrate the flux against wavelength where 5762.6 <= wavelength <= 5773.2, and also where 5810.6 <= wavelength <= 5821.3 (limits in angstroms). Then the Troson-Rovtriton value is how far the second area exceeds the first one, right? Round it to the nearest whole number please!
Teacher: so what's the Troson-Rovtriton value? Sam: 14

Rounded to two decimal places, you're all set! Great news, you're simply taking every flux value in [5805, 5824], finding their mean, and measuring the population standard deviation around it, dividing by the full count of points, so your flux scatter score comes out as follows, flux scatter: 1.13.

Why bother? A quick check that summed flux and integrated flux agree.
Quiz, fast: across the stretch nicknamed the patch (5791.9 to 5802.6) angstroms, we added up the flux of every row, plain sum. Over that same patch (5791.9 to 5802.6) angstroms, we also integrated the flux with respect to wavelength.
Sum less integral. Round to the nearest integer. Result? -156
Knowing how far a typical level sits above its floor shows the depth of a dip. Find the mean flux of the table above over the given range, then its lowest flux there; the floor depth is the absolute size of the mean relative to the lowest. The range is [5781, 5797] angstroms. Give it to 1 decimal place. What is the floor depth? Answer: 1.1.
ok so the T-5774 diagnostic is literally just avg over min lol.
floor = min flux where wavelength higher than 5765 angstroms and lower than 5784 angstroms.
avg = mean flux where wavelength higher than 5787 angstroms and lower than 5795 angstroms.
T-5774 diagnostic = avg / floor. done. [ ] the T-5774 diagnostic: 1.12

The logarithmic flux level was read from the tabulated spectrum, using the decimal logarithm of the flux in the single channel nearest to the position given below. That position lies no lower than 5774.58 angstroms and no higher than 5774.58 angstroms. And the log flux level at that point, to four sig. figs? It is 1.367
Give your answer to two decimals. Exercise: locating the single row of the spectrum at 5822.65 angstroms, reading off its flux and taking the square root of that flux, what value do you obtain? 4.88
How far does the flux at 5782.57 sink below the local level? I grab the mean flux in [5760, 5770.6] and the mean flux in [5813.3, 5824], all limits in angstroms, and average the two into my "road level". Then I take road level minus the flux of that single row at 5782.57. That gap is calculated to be -1.9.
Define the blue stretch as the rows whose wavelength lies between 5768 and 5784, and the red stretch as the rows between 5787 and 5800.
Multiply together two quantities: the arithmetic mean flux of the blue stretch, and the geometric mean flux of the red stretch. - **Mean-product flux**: 542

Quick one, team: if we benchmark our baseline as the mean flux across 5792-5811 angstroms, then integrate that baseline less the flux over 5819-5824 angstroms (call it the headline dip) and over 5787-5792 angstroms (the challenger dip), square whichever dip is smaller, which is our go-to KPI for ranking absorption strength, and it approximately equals 0.4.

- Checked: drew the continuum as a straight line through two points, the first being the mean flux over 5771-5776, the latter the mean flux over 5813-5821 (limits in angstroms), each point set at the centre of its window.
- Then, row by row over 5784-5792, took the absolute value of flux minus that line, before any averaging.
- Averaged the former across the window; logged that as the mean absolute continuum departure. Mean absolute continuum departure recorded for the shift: 1.1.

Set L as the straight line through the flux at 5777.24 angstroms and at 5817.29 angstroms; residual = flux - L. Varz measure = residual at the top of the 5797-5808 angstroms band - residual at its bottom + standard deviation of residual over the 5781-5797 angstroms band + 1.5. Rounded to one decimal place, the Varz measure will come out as 3.6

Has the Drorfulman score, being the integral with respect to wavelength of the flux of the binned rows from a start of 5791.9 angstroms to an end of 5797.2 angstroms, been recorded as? 122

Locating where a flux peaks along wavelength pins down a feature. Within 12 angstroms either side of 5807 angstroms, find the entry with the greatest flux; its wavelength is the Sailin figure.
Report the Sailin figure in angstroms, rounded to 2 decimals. 5811.93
